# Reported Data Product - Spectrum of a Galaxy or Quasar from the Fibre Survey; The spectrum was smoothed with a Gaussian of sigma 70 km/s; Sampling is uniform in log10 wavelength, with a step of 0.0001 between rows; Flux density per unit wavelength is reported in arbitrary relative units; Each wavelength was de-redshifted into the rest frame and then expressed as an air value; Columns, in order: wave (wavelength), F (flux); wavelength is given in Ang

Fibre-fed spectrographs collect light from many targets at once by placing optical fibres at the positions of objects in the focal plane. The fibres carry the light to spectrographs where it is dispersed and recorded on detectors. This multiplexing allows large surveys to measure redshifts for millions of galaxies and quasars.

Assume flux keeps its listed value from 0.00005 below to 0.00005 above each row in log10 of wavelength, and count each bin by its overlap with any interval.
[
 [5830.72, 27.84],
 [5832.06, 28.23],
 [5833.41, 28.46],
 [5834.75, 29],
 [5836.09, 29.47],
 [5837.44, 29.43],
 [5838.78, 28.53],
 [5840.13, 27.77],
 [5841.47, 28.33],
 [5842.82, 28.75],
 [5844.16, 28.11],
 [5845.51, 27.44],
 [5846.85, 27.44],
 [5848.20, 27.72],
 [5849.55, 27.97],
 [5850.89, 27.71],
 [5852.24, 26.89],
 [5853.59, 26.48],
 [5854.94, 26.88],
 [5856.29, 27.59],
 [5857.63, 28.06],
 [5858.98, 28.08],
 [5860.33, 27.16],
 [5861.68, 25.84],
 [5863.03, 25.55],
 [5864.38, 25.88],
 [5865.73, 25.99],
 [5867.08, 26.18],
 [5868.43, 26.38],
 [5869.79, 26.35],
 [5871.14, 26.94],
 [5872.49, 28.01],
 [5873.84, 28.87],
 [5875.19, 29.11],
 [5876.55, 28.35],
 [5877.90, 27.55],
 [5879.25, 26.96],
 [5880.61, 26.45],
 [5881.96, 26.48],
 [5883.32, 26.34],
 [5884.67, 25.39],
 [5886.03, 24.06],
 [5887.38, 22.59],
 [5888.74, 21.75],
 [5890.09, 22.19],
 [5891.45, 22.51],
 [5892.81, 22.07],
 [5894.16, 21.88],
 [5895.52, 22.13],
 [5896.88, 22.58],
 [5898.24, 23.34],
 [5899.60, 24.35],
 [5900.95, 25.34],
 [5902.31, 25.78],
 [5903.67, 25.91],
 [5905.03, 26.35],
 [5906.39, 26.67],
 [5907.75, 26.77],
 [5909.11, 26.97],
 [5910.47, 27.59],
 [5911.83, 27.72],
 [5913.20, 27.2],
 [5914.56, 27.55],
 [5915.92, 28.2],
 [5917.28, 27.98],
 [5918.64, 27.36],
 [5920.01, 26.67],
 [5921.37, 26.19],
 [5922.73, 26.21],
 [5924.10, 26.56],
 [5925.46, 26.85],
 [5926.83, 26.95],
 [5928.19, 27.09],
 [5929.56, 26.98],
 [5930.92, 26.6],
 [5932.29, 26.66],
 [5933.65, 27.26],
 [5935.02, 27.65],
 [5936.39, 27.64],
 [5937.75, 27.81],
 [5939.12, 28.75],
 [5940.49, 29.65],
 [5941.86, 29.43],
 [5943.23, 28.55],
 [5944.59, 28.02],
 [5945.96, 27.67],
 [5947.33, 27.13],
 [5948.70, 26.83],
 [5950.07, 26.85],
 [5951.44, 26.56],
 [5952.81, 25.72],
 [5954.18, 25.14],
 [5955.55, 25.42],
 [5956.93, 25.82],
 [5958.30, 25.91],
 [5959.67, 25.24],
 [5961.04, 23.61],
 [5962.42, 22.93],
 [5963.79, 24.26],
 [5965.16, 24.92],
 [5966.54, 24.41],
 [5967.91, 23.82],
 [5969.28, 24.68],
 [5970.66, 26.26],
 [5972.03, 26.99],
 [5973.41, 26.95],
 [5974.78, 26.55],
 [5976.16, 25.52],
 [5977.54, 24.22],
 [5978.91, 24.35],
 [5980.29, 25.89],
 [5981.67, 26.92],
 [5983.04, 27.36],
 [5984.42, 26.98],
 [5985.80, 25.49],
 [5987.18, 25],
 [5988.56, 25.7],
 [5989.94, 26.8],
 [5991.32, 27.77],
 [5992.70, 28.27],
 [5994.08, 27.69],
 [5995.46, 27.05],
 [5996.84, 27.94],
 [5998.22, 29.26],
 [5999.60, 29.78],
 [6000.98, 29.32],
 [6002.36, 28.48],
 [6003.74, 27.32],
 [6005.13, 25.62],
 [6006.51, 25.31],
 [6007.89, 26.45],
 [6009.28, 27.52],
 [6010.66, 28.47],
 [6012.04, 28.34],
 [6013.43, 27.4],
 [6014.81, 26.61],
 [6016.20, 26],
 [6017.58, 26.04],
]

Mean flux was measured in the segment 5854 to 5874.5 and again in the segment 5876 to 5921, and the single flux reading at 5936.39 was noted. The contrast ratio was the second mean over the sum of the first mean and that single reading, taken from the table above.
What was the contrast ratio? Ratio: 0.47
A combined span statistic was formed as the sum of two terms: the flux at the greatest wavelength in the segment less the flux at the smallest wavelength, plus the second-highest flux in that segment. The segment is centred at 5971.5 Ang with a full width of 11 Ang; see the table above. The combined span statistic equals 28.1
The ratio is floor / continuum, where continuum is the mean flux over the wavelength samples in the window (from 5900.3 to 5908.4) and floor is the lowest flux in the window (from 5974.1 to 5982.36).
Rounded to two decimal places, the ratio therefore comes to 0.93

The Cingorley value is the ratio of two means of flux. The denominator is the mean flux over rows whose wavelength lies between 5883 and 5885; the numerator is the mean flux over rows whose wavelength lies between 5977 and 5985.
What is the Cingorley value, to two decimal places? 1.00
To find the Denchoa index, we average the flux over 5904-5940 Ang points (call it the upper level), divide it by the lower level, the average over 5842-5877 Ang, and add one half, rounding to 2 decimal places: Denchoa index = 1.50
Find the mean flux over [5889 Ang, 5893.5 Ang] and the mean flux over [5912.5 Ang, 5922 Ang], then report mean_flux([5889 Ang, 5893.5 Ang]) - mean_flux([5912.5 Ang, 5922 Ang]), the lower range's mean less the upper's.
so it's -5.1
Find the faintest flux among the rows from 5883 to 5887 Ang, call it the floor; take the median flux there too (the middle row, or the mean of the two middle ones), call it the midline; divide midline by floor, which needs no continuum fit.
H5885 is 1.055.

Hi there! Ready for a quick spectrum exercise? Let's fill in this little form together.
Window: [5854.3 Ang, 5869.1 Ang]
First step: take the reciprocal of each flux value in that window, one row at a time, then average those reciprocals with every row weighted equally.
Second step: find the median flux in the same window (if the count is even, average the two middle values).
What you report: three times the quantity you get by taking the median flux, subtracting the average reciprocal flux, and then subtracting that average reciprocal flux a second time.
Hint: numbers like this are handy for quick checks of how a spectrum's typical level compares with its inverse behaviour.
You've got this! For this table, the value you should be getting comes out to 78.9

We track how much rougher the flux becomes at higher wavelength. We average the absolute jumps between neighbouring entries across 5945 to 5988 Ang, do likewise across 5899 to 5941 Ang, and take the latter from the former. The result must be 0.3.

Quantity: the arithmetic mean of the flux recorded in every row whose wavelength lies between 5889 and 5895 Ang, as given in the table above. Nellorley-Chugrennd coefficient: 22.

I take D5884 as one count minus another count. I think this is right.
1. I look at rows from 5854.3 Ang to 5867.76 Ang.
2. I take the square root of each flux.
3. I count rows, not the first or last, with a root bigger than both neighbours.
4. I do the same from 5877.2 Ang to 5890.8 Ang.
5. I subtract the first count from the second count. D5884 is 0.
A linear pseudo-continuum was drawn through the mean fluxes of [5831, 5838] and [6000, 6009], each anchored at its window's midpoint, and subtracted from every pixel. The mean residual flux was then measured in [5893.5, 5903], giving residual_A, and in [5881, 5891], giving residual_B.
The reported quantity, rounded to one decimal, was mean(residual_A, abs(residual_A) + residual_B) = -2.1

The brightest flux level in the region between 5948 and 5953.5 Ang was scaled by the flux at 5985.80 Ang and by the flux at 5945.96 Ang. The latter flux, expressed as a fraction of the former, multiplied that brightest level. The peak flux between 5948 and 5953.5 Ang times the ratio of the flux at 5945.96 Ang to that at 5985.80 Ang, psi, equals 29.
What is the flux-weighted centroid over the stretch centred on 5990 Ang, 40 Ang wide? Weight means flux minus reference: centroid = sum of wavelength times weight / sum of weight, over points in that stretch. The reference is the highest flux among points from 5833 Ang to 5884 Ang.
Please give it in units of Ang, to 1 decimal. 5987.5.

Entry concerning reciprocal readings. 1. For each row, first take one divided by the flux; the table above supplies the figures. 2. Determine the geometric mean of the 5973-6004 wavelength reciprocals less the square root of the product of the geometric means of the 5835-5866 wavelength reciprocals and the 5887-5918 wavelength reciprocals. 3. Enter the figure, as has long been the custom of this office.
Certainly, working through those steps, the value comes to -0.001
